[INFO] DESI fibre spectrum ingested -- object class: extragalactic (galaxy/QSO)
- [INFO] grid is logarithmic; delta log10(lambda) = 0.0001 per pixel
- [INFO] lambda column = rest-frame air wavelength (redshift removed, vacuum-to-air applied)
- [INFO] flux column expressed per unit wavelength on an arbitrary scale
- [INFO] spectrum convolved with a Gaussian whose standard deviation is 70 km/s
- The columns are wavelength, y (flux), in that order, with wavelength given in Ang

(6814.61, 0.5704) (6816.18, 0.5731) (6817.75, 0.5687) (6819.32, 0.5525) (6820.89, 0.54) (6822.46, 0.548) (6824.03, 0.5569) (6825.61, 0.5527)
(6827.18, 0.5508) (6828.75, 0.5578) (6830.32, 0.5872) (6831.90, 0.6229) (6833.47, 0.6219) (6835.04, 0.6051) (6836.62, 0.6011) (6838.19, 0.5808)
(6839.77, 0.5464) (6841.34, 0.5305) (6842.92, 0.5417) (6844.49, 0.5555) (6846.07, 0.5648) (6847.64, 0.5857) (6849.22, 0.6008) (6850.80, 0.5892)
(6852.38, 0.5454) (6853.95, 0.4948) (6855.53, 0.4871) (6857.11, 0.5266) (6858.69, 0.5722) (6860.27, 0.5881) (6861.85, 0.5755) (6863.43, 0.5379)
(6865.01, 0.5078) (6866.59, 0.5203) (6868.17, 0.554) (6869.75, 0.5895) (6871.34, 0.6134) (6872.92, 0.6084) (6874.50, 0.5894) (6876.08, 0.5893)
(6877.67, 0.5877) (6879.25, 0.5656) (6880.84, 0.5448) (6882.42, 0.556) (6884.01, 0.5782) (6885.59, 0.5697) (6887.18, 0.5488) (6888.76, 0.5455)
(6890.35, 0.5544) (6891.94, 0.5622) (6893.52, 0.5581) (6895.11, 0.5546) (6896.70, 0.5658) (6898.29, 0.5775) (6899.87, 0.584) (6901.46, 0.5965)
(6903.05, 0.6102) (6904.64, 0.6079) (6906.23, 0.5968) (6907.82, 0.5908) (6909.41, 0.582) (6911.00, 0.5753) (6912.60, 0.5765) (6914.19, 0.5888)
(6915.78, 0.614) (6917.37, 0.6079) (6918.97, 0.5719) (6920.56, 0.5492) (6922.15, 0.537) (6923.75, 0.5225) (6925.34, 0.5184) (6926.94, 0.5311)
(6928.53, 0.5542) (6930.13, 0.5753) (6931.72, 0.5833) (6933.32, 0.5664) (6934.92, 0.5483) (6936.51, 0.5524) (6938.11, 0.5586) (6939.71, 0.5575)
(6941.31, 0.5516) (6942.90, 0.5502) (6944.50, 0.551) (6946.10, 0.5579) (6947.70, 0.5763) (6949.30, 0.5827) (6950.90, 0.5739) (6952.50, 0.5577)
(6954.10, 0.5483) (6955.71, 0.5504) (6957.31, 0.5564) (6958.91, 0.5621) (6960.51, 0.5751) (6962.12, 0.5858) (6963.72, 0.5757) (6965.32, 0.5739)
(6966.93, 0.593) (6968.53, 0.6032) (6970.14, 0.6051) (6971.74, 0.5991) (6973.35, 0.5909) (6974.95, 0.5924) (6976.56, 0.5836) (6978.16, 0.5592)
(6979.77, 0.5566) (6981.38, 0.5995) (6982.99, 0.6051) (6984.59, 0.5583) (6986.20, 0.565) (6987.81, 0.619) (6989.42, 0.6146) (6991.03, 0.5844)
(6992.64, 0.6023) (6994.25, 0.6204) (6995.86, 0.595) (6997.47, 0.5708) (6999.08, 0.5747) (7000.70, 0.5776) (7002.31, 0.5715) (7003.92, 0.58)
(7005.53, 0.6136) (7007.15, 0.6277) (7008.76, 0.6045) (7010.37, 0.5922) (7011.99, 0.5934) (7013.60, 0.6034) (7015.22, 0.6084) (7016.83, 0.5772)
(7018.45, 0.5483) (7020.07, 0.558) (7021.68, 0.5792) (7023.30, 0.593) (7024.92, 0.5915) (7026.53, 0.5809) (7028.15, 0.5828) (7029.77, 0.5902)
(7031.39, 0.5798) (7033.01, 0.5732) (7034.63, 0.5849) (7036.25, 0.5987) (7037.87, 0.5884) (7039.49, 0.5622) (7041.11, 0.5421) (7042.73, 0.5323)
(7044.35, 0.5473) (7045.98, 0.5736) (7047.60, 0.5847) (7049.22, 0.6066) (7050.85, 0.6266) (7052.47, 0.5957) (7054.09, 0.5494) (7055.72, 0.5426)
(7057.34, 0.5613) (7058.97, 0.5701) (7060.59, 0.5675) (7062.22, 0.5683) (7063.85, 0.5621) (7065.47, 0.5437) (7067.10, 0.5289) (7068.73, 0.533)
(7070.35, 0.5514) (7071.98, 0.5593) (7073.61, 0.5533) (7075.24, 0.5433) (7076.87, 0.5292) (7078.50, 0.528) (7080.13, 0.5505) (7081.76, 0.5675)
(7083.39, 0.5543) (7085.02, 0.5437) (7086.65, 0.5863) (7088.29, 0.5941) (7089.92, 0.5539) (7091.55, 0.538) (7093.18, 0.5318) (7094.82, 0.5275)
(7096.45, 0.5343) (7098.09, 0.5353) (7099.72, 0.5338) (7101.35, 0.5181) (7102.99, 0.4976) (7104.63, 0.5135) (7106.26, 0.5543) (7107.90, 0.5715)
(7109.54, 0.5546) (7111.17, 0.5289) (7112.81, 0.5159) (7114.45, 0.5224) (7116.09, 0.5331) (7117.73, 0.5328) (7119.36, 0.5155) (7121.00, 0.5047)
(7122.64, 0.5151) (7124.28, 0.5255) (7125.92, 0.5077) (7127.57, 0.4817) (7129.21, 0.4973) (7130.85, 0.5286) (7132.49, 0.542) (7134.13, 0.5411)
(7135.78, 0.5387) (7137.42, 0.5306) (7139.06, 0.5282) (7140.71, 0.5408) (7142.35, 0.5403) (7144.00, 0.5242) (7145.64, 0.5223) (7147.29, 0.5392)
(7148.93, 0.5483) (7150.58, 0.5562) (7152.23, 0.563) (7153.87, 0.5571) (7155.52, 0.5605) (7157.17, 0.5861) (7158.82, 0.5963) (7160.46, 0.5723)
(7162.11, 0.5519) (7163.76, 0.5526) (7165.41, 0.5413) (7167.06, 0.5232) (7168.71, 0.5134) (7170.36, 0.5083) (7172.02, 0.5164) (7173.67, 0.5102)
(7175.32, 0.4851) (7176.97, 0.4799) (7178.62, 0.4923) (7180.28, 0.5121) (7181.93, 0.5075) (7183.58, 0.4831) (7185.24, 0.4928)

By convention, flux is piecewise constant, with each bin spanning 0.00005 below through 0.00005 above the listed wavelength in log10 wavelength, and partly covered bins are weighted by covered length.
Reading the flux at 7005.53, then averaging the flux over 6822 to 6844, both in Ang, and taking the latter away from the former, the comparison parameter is 0.04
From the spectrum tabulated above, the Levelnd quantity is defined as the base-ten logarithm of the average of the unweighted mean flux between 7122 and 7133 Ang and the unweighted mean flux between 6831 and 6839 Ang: -0.252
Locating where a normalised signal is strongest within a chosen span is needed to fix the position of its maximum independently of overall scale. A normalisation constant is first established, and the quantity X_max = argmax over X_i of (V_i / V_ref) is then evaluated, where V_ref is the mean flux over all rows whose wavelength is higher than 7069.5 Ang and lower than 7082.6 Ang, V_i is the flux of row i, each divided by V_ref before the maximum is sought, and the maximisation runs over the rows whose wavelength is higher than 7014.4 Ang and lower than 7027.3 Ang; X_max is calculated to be 7015.22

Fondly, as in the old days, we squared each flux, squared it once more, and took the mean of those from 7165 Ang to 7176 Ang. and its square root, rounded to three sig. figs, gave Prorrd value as 0.265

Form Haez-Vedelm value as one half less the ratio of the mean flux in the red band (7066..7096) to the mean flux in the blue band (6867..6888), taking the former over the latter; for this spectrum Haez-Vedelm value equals -0.45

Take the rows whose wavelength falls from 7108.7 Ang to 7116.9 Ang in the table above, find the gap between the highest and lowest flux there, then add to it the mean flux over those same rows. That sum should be 0.57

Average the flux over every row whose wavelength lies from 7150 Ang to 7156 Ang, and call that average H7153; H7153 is 0.559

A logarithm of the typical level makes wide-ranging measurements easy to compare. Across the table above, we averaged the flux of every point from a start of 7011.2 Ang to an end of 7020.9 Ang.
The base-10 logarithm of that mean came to -0.235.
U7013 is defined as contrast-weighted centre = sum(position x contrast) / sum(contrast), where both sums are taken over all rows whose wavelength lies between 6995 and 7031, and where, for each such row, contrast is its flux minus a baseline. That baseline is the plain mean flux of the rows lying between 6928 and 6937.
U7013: 7012.1 Ang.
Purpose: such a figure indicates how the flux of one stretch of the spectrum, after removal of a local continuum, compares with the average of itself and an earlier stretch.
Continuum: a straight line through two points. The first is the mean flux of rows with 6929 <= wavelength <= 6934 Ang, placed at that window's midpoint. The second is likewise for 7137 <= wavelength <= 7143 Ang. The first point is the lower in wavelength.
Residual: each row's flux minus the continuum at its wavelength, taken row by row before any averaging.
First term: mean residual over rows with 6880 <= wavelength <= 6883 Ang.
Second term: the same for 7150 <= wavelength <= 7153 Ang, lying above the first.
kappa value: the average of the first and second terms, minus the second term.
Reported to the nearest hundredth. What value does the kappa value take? -0.03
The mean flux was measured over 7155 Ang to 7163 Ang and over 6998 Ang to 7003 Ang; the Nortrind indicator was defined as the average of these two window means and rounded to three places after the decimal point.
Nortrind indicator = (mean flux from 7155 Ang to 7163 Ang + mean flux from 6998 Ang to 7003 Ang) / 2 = 0.574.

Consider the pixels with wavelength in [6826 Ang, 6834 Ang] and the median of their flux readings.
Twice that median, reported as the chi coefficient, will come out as 1.17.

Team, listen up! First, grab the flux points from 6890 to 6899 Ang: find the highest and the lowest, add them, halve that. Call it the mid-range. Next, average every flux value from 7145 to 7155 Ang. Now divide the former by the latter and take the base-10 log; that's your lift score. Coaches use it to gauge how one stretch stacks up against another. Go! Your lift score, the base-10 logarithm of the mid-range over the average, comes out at 0.014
